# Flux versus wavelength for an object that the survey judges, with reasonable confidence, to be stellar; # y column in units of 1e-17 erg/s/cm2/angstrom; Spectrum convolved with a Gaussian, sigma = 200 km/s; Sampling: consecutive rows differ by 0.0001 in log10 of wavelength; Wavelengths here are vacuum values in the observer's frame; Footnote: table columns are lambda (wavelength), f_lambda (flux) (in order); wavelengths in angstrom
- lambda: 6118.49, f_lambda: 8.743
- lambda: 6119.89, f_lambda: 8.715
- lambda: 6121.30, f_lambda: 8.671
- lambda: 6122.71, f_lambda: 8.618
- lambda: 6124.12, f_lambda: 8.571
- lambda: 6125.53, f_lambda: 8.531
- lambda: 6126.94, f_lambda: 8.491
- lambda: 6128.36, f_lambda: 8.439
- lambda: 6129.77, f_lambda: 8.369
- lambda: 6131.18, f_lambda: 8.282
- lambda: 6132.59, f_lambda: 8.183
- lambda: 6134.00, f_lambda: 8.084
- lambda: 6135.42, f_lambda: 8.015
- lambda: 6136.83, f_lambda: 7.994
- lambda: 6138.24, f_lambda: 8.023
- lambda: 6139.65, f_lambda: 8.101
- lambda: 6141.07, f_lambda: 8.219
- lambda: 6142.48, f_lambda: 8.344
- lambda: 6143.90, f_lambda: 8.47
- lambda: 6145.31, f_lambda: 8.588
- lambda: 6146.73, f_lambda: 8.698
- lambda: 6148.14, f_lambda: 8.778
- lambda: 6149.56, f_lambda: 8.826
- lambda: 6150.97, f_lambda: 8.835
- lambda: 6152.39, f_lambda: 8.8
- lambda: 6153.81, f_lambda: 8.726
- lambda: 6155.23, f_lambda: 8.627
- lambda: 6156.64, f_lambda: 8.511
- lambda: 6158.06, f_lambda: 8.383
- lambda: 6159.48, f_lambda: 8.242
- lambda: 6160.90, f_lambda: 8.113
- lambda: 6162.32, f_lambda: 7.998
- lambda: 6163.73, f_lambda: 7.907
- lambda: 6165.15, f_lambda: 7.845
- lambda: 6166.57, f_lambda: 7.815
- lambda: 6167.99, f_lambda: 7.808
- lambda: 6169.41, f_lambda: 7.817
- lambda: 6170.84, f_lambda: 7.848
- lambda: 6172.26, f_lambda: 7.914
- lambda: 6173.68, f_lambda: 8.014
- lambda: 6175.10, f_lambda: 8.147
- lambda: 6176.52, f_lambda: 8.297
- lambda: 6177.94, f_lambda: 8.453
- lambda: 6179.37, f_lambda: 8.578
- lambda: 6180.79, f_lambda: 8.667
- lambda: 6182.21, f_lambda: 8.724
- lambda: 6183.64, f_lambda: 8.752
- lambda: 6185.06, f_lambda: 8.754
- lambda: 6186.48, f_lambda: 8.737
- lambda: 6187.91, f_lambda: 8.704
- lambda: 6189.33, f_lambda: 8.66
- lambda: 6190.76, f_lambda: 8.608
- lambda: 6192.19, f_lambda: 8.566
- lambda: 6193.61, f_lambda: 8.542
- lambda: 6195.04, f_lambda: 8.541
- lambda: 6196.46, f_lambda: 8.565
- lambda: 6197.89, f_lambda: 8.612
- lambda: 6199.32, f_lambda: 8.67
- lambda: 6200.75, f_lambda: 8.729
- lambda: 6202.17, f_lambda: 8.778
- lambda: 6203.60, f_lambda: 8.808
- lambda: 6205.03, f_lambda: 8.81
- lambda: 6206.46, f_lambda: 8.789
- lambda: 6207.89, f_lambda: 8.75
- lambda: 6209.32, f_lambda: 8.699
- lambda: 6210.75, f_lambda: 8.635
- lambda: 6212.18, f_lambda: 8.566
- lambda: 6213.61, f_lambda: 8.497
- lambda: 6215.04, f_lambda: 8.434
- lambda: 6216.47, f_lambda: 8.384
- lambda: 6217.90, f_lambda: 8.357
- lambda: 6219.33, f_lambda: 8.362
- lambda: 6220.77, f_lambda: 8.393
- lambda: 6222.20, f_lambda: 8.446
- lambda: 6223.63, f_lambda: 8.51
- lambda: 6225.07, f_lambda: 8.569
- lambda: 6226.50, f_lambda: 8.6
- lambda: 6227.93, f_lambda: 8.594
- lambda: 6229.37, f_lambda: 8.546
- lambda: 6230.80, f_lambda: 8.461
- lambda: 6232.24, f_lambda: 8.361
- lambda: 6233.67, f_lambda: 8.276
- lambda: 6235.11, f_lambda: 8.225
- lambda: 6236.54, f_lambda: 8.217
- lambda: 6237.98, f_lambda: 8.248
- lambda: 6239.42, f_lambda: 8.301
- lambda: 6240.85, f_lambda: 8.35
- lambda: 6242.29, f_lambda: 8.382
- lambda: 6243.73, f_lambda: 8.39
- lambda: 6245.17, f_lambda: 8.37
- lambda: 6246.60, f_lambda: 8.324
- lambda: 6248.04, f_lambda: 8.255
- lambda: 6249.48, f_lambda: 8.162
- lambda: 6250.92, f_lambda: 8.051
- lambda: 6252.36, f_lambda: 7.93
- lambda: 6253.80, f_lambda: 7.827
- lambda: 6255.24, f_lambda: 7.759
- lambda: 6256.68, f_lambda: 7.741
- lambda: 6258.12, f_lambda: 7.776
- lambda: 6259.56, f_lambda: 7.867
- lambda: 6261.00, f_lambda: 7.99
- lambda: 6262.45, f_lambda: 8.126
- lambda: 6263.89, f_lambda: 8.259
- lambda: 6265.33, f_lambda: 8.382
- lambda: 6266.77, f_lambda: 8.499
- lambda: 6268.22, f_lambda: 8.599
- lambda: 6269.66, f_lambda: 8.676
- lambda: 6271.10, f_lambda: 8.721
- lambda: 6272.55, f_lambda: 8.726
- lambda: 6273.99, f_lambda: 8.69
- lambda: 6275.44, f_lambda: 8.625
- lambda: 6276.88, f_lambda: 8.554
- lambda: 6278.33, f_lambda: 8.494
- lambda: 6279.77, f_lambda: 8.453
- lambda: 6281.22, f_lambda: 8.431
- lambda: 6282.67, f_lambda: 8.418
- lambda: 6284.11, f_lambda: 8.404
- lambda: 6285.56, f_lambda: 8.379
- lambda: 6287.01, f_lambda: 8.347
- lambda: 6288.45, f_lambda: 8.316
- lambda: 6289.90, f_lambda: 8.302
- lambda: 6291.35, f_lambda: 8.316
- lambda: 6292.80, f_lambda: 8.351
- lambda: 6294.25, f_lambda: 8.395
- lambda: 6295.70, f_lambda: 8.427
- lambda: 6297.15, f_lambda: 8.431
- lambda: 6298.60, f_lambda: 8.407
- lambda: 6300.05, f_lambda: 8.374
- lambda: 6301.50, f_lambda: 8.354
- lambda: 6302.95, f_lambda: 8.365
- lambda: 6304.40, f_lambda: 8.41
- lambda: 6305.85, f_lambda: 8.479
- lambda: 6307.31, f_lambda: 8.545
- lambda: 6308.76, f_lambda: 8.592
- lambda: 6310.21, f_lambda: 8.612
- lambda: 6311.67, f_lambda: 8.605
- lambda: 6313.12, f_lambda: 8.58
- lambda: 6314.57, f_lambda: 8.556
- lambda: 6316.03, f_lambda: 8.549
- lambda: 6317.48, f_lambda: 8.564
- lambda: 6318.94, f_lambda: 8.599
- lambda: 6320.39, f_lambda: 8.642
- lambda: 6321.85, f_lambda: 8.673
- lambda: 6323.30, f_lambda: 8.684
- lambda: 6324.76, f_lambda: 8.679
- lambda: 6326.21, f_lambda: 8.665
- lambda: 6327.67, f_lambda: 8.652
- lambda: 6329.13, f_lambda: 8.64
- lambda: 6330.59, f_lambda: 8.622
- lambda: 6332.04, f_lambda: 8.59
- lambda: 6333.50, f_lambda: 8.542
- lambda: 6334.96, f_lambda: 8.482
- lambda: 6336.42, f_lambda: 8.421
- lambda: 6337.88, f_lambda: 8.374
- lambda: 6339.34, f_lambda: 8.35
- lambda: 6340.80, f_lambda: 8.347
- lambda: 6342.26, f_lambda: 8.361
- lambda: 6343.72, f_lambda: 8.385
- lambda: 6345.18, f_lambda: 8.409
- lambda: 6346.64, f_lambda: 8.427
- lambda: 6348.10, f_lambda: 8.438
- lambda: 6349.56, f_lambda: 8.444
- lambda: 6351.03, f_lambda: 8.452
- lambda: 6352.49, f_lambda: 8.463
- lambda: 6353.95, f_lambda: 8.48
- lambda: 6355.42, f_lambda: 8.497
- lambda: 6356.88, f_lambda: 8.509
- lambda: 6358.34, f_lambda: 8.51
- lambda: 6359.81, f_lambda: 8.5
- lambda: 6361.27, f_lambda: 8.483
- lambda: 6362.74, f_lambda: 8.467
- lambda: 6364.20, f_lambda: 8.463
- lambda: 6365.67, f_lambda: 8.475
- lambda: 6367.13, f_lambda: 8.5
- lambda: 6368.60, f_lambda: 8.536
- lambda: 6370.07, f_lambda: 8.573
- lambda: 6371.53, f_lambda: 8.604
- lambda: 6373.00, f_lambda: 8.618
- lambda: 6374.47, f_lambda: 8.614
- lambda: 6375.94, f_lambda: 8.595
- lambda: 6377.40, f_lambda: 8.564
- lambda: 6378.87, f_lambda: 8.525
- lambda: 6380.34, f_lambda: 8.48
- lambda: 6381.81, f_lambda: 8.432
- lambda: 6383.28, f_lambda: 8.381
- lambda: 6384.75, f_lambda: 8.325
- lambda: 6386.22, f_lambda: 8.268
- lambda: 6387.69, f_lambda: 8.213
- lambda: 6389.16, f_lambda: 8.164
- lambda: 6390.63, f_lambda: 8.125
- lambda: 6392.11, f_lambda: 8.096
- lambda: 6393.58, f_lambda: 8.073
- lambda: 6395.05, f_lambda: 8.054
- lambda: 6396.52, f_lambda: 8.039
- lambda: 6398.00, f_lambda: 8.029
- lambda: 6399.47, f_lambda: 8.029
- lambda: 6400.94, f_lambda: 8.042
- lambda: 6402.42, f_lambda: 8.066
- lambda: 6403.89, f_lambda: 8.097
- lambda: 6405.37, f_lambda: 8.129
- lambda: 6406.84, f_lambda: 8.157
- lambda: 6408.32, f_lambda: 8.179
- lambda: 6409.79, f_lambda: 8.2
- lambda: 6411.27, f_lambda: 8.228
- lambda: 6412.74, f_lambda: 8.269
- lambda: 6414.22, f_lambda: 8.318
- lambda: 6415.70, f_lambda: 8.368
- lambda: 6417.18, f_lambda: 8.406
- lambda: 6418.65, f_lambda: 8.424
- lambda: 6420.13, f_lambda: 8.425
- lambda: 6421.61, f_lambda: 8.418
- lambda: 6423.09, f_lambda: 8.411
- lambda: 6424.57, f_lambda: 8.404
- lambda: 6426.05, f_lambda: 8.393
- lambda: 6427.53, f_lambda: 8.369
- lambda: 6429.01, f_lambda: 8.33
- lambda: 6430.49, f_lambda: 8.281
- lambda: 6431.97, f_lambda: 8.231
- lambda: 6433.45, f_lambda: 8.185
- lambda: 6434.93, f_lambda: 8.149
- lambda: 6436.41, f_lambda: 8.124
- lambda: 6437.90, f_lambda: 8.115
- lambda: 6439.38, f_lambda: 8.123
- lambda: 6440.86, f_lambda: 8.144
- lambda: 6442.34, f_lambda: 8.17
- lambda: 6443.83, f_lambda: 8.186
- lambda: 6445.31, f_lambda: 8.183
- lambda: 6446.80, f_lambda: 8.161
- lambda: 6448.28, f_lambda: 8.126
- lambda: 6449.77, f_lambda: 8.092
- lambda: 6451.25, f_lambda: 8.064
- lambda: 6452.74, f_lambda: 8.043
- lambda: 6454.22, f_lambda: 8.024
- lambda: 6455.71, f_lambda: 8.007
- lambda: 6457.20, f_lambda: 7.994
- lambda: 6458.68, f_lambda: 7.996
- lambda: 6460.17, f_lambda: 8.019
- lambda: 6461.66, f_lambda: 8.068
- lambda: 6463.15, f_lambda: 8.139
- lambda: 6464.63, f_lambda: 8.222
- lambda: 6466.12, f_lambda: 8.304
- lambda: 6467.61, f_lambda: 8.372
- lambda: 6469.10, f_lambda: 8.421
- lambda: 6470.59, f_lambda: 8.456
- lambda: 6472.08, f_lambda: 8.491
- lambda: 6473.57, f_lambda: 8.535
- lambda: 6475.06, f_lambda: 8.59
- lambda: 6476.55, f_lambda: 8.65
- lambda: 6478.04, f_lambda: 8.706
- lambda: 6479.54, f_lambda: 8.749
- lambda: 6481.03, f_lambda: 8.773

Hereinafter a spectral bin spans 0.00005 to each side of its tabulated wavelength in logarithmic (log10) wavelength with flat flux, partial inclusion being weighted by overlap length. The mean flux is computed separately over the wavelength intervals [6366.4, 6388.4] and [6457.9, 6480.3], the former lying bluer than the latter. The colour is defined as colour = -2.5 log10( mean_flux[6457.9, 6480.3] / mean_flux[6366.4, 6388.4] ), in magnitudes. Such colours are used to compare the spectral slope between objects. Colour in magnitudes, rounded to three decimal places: 0.013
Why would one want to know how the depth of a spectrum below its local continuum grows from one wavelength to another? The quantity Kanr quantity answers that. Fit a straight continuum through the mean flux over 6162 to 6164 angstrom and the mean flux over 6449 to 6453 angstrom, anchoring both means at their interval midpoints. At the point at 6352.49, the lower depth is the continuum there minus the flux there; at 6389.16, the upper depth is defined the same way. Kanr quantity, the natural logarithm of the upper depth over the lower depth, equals -1.3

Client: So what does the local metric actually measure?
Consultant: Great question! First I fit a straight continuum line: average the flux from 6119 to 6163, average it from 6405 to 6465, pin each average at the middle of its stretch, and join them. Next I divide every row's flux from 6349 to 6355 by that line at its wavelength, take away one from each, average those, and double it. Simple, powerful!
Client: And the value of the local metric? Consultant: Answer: 0.047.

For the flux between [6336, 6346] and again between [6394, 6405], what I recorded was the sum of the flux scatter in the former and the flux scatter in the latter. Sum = 0.05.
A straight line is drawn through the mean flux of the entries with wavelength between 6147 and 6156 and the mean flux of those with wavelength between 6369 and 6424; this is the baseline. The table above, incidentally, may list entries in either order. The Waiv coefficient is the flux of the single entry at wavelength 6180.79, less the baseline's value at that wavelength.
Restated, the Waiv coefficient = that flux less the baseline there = 0.0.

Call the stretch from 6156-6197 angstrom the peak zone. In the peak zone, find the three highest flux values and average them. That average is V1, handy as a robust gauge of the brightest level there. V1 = 8.75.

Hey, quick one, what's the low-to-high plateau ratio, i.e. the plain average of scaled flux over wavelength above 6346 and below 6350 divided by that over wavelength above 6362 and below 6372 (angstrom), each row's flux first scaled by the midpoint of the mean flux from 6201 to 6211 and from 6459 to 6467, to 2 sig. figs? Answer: 0.99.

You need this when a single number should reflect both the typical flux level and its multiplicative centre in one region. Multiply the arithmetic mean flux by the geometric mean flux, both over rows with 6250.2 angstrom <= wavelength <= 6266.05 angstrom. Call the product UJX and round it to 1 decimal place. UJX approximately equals 63.6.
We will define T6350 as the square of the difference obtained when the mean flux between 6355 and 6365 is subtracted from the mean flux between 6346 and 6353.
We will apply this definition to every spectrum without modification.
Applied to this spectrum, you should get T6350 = 0.00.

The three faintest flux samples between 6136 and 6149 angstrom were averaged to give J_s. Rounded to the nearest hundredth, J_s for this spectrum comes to 8.04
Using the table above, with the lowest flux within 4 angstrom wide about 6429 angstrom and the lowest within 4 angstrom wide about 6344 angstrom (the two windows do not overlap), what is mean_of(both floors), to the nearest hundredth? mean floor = 8.32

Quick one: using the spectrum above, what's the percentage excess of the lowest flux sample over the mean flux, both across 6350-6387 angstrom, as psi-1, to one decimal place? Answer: -2.6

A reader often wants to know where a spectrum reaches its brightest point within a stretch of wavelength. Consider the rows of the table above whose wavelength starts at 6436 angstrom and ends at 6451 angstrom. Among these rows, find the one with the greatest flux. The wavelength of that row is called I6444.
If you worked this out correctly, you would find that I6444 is 6443.83 angstrom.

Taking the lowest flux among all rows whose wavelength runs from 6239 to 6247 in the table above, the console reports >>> 8.301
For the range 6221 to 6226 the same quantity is 8.446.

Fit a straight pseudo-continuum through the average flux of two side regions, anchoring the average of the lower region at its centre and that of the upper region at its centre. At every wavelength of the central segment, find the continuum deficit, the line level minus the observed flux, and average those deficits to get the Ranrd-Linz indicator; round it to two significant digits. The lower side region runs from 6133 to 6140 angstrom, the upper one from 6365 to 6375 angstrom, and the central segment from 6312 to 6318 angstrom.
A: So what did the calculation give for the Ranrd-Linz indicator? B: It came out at -0.12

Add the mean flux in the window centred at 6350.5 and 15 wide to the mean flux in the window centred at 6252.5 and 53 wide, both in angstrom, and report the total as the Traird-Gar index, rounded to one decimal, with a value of 16.8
